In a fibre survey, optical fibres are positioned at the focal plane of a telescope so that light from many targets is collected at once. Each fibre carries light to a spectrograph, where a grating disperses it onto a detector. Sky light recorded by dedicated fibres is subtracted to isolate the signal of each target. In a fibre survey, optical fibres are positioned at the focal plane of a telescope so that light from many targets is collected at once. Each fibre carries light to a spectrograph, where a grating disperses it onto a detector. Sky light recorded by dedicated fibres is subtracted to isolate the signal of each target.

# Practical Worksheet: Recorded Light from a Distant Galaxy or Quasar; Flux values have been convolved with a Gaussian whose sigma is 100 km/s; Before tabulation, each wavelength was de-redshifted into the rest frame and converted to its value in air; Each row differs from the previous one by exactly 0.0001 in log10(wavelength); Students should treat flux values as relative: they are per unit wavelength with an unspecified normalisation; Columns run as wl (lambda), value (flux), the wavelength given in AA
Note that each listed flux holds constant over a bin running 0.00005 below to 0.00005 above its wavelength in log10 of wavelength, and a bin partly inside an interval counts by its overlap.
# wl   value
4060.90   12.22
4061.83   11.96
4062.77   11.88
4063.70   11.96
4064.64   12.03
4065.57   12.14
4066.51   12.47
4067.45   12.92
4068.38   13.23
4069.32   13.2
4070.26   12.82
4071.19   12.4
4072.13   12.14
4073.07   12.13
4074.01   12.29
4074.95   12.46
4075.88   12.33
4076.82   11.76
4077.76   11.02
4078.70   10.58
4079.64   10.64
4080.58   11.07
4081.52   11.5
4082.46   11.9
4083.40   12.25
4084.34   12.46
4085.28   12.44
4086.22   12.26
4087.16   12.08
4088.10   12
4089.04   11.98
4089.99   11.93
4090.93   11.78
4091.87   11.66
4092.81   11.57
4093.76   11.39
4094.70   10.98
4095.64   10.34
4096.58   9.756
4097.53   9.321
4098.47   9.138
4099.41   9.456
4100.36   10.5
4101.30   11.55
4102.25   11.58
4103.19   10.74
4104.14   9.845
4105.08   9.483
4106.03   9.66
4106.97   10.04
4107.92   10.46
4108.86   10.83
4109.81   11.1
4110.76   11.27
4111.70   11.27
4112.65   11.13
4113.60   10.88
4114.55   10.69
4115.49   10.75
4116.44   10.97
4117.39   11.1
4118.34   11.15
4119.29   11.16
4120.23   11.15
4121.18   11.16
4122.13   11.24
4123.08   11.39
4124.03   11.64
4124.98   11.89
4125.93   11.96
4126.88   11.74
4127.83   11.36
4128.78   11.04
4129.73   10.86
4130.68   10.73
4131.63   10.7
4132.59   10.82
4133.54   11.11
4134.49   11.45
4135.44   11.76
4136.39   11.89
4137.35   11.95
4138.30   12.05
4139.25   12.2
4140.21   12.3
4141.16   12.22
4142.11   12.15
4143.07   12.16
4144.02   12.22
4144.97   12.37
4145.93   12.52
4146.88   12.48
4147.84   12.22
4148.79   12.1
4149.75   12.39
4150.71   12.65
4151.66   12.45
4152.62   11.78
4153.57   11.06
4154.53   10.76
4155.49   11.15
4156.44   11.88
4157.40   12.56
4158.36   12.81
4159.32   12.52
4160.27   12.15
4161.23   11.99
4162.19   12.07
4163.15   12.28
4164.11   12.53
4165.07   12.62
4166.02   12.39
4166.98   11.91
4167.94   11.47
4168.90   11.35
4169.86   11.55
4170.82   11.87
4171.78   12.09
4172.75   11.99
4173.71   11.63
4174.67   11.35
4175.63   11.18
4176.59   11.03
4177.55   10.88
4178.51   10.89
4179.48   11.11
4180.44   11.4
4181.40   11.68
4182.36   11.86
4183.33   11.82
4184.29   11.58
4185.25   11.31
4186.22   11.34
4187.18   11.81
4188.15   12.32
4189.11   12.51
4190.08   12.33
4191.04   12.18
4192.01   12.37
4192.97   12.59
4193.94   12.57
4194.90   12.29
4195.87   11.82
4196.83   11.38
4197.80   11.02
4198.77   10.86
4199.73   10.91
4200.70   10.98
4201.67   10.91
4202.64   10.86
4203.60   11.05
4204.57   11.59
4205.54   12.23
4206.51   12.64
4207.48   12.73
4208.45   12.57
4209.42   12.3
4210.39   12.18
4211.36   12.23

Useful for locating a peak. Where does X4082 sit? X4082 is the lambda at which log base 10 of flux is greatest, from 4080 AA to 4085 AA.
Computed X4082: 4084.34 AA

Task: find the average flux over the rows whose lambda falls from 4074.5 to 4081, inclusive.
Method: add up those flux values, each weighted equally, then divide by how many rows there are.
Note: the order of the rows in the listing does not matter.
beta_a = 11.4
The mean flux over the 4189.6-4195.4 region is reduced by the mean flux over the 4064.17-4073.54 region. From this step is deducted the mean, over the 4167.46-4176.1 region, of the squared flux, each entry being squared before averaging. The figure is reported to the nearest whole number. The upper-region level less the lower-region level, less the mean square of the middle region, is -135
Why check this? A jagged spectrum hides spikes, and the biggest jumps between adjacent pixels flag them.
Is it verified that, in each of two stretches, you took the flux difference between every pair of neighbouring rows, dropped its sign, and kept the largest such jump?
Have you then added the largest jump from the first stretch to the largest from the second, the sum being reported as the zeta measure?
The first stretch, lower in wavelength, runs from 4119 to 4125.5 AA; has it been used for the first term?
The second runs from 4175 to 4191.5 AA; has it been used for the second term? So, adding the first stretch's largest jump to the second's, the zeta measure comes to 0.76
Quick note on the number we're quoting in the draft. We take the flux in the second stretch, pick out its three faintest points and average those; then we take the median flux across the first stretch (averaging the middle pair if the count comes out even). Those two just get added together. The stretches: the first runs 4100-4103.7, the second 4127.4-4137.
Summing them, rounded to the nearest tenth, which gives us 21.9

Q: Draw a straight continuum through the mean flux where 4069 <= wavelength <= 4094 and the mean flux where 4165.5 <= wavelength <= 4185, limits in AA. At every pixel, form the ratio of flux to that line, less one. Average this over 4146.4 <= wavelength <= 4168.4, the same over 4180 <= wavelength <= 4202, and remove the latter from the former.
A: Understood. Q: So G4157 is 0.02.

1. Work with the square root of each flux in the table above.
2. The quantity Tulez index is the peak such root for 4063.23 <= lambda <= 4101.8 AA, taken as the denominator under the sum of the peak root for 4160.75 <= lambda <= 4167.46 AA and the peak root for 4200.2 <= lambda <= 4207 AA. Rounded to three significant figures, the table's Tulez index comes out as 1.95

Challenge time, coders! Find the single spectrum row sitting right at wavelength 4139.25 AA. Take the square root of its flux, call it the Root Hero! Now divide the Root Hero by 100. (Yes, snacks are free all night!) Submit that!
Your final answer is 0.0349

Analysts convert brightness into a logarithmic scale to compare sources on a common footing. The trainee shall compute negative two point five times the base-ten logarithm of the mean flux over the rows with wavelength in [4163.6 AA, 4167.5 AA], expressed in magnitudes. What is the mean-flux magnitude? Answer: -2.73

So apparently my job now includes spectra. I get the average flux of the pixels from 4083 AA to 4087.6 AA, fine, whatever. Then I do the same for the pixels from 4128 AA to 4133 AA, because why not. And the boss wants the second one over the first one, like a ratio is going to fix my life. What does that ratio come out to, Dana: 0.88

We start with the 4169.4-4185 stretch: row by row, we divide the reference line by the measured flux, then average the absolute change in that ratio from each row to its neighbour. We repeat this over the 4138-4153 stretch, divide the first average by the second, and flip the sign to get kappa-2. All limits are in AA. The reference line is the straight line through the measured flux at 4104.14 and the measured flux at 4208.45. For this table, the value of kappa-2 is -1.4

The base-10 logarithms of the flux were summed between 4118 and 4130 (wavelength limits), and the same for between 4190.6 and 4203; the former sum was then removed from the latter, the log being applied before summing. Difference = 0.1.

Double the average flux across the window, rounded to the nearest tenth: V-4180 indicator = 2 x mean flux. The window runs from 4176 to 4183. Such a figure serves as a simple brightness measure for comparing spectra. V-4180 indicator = 22.5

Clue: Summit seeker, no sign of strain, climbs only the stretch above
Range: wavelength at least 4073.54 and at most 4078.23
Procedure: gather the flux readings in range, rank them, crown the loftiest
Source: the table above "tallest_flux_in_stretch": 12.46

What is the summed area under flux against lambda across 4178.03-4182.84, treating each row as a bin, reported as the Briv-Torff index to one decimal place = 54.8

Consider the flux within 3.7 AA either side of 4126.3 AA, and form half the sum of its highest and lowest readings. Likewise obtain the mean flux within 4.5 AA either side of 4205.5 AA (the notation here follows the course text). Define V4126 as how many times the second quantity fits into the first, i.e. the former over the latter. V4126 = 0.96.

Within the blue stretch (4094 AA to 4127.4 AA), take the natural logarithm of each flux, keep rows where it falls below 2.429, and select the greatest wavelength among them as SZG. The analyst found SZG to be 4122.13 AA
